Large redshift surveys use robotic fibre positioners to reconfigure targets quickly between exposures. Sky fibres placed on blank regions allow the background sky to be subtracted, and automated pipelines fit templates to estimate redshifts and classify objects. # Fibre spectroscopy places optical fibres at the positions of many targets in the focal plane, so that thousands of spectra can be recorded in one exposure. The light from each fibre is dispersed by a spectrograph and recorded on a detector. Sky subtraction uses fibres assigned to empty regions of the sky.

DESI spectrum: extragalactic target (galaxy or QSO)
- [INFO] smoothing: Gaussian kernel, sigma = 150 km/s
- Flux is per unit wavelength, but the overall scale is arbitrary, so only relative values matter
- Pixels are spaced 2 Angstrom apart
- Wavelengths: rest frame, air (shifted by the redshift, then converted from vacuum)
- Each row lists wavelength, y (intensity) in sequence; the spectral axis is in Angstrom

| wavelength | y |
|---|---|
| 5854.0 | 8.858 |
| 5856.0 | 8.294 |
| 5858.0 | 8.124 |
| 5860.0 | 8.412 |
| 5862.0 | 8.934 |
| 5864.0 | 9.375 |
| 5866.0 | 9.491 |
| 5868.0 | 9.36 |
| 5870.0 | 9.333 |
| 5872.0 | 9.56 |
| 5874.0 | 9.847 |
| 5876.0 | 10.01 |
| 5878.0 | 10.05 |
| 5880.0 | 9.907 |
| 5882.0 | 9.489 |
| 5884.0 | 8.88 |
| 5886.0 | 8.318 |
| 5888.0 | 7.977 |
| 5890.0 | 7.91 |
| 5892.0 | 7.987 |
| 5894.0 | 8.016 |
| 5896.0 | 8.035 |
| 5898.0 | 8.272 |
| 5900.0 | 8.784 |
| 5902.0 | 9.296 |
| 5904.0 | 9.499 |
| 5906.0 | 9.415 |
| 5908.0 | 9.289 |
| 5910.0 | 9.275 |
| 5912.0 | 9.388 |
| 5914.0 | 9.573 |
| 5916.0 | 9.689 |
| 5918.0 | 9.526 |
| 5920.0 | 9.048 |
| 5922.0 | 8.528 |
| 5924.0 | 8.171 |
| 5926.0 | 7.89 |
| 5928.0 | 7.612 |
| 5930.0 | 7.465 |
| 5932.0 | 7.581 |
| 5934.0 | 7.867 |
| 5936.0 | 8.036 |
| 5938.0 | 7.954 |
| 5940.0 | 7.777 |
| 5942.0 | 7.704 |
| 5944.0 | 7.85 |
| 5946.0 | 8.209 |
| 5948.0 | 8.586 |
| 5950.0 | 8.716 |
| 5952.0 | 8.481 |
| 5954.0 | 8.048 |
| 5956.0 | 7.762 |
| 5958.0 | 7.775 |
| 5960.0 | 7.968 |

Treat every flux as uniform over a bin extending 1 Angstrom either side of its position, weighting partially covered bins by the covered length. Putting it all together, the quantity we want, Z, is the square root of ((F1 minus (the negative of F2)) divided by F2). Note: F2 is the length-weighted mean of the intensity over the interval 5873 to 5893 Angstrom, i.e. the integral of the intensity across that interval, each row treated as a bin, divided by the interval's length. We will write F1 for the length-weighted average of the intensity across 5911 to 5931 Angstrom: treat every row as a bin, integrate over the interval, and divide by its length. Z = 1.40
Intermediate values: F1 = 8.7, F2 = 9.0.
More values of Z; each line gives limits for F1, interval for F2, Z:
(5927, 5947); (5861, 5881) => 1.35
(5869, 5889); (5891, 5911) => 1.44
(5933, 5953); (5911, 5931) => 1.39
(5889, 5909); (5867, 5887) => 1.38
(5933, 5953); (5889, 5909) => 1.39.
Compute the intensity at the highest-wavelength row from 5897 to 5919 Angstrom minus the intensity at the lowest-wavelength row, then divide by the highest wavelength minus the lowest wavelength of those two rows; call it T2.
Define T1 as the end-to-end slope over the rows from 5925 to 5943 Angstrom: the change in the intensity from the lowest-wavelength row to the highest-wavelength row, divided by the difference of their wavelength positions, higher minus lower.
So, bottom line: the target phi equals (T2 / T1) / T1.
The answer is 464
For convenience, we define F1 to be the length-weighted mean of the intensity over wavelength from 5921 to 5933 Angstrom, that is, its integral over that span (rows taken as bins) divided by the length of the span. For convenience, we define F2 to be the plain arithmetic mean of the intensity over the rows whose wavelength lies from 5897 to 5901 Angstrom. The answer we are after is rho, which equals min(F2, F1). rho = 7.87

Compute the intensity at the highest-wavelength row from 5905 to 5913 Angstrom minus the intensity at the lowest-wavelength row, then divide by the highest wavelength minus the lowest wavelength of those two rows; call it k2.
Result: 0.00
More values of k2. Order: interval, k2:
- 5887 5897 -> 0.01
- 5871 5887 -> -0.09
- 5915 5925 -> -0.19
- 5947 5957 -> -0.10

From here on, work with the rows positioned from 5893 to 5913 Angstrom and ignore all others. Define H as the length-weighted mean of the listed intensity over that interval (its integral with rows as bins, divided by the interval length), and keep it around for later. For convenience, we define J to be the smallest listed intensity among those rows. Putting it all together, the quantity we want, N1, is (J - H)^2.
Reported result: 0.8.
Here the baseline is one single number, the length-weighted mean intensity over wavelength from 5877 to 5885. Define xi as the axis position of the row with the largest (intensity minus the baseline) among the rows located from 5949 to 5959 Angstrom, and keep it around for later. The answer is 5950.0 Angstrom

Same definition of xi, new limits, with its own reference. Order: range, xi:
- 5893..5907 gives 5904.0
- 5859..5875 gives 5874.0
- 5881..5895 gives 5882.0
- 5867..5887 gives 5878.0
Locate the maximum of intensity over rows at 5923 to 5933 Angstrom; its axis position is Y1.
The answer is 5924.0 Angstrom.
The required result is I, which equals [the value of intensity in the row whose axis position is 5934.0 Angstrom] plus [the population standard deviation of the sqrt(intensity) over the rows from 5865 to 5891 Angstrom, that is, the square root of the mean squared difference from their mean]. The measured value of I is 8.0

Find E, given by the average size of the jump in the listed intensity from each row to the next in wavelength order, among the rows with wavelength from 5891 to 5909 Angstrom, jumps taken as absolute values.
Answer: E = 0.215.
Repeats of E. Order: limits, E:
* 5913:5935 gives 0.274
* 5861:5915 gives 0.219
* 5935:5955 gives 0.224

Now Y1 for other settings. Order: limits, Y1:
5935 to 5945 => 5936.0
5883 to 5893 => 5884.0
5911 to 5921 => 5916.0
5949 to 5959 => 5950.0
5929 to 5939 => 5936.0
